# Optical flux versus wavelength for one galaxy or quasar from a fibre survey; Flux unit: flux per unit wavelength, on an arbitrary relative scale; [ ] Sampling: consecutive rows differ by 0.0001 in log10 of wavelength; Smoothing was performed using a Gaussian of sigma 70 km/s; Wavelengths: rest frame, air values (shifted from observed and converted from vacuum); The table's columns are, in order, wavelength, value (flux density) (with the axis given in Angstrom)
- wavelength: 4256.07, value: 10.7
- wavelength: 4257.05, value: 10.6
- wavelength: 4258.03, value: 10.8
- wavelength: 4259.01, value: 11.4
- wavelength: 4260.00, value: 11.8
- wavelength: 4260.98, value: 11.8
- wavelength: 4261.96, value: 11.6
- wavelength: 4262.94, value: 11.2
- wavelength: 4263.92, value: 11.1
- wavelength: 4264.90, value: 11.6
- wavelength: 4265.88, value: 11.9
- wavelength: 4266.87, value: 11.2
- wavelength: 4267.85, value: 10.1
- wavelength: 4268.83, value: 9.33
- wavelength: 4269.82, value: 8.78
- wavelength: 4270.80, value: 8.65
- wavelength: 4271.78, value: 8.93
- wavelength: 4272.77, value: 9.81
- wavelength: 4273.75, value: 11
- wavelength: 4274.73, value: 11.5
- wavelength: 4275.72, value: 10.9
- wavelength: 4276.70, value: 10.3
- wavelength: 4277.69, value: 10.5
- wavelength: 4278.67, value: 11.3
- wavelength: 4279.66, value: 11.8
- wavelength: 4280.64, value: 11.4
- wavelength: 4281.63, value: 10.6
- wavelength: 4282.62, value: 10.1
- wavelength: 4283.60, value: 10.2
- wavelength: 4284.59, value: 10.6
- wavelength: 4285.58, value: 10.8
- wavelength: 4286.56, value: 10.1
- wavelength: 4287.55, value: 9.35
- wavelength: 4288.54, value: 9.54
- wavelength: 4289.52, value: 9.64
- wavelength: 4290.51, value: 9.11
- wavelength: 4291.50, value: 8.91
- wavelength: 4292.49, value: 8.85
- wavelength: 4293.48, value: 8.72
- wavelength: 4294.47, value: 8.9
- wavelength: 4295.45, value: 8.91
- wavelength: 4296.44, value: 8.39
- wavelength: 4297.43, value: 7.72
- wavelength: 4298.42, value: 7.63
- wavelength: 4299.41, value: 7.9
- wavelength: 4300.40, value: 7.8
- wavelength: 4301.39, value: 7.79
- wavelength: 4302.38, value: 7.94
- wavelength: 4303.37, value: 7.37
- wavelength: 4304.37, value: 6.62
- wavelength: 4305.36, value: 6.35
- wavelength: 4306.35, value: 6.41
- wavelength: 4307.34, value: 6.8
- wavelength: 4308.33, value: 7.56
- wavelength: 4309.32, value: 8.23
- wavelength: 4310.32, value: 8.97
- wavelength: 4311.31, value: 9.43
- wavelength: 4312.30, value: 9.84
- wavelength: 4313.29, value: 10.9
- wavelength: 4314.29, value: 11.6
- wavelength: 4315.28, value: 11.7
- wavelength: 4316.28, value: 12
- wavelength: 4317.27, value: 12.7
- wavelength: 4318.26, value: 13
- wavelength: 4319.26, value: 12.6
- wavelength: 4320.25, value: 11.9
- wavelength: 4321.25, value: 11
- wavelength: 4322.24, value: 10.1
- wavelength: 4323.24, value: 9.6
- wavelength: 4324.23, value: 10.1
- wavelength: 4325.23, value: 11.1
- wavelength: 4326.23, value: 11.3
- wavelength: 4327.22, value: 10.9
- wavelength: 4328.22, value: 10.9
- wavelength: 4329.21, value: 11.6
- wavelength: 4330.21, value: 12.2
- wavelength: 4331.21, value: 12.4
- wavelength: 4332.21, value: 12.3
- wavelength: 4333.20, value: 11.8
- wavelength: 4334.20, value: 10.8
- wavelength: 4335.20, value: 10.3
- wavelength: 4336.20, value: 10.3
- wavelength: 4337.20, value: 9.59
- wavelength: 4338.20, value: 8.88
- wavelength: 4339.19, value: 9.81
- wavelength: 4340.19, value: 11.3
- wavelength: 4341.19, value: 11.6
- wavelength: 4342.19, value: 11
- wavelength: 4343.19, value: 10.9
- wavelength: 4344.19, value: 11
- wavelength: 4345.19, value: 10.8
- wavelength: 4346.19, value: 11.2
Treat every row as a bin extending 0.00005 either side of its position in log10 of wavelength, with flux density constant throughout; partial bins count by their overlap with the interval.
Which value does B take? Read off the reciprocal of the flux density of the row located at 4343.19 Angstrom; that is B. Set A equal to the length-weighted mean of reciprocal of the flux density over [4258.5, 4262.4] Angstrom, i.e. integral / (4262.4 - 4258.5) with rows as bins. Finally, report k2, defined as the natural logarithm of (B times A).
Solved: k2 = -4.85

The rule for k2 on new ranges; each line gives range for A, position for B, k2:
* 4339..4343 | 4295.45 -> -4.58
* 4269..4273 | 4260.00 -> -4.67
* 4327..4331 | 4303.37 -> -4.44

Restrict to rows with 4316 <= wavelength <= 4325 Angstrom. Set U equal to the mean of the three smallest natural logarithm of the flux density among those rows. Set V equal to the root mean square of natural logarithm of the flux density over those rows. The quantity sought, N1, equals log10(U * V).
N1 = 0.75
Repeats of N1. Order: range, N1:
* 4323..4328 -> 0.74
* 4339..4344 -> 0.75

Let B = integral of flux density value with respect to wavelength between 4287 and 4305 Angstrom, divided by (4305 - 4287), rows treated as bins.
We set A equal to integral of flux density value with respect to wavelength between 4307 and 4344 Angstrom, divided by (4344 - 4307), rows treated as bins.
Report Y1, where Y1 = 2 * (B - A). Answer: -4.7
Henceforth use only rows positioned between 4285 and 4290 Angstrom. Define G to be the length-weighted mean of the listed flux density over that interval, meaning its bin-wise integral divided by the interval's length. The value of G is 9.9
